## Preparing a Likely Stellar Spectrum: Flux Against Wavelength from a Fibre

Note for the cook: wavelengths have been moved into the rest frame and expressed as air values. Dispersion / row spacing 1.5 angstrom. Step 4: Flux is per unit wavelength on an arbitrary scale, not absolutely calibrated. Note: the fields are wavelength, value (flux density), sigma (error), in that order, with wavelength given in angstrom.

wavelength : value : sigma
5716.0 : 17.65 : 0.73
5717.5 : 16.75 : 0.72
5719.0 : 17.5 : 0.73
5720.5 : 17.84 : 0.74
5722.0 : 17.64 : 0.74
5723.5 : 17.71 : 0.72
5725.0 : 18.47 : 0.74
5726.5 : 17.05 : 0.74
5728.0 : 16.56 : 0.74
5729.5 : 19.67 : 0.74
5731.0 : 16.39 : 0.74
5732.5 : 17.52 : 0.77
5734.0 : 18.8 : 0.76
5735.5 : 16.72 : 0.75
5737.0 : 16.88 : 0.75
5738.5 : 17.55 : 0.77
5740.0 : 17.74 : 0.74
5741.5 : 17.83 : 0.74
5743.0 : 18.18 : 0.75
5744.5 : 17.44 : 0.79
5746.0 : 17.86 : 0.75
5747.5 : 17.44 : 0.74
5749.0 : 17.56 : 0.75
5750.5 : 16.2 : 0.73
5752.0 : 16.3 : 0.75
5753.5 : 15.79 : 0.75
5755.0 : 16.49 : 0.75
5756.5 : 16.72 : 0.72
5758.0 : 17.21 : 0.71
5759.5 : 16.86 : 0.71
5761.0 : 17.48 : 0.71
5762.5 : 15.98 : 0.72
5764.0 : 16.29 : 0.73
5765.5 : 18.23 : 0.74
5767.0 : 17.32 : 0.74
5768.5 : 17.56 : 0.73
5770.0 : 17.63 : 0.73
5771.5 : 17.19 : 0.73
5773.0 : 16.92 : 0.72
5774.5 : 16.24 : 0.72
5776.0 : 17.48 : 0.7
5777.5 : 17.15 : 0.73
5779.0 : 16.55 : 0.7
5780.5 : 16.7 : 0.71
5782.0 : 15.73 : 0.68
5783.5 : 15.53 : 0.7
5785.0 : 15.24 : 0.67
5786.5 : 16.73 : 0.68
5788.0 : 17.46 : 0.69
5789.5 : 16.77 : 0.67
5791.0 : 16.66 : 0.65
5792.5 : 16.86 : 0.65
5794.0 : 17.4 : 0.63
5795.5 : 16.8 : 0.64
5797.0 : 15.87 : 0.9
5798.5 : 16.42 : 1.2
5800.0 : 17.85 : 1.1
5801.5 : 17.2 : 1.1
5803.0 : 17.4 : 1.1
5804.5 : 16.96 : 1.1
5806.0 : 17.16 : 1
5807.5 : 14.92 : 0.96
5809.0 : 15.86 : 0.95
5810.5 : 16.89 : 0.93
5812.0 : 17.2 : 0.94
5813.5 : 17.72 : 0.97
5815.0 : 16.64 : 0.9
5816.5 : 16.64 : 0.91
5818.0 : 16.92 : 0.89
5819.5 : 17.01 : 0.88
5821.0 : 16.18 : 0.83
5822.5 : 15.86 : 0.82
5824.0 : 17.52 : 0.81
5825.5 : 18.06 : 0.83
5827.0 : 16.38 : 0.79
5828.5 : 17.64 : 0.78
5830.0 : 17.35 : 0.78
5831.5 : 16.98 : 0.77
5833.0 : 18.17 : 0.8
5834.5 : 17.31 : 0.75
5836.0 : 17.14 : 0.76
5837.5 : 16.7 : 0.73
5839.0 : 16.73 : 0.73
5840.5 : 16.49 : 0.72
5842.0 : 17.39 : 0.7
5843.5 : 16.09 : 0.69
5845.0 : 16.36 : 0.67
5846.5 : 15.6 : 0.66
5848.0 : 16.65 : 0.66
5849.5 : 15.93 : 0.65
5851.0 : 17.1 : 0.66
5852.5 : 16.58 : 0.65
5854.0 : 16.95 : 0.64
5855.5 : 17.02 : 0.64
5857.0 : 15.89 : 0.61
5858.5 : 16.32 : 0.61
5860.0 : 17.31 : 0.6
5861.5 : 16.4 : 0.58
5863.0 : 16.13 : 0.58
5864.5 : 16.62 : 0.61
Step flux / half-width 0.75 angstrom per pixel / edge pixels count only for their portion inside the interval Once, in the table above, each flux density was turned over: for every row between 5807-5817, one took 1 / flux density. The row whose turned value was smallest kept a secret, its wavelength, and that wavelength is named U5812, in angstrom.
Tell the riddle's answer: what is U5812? 5813.5 angstrom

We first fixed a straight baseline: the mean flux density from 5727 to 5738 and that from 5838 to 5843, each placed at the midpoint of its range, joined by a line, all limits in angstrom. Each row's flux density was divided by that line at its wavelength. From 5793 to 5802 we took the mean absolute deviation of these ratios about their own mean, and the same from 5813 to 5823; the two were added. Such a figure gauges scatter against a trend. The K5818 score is 0.058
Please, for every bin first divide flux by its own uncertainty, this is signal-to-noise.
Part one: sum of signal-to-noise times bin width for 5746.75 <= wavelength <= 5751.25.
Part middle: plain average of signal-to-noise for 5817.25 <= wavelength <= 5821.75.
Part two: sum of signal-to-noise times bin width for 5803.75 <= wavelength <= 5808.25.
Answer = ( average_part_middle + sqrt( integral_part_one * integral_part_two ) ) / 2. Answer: 52.9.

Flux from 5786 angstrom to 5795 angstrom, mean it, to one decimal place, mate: 17.0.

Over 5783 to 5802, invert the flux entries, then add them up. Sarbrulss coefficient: 0.781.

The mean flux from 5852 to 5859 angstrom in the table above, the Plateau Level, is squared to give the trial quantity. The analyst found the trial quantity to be 274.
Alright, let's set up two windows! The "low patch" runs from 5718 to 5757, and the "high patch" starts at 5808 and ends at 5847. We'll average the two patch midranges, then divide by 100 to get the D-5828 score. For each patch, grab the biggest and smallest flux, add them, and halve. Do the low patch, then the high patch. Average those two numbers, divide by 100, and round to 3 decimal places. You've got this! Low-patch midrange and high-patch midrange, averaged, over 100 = 0.173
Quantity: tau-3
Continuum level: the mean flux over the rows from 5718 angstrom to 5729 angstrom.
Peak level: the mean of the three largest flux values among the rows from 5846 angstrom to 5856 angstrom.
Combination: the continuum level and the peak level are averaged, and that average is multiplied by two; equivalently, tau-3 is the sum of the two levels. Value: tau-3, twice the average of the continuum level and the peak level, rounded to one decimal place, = 34.6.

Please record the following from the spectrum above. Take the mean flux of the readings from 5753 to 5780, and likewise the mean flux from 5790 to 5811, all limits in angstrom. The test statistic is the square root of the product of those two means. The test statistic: 16.84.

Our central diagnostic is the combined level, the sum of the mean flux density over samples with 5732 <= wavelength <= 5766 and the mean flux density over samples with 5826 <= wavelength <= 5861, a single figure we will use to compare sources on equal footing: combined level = 34.0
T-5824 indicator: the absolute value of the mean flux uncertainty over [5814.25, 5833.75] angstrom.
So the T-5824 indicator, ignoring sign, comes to 0.83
